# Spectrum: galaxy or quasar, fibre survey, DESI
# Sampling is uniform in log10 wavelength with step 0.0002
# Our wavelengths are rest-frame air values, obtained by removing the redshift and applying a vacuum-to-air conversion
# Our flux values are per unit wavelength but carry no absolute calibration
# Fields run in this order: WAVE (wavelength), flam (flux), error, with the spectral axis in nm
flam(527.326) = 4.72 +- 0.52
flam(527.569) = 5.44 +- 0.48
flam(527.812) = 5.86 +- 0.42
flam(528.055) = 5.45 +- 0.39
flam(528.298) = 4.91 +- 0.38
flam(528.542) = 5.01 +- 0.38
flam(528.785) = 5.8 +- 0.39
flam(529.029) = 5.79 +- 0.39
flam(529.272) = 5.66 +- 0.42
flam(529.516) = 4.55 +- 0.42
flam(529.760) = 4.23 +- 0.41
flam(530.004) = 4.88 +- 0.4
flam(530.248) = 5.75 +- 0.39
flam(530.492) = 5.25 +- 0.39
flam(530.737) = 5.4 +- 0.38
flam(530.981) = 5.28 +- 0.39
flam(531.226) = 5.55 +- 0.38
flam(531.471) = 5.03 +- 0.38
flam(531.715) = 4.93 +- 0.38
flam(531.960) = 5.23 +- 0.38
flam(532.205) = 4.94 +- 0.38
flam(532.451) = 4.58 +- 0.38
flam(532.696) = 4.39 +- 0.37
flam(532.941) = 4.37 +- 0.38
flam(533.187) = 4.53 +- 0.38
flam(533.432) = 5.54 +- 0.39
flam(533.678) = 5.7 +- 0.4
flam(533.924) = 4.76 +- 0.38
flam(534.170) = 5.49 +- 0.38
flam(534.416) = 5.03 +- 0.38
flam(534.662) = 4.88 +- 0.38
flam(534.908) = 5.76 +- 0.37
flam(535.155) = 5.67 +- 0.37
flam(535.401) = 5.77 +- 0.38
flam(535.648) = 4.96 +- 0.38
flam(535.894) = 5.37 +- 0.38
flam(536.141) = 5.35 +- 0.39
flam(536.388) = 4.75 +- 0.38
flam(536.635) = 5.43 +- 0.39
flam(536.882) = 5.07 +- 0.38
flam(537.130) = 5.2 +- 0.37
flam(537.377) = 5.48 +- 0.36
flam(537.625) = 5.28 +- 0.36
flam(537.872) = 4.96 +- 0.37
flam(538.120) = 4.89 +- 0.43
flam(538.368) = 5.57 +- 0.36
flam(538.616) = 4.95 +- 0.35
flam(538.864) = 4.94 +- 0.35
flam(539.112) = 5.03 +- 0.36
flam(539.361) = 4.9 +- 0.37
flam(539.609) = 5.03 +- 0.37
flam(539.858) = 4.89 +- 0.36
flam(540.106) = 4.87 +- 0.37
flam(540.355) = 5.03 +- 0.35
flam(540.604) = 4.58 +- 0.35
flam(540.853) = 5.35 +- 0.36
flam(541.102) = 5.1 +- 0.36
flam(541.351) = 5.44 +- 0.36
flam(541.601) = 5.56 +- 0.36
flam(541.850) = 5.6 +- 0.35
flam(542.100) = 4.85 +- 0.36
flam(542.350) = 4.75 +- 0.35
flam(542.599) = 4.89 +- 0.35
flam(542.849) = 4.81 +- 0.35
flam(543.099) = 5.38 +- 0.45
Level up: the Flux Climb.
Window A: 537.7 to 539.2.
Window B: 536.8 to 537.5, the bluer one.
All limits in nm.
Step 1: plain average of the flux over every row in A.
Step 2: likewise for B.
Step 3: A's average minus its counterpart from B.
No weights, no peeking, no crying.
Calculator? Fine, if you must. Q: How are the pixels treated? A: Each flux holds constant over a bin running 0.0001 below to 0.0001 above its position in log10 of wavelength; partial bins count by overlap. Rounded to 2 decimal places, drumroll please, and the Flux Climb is -0.19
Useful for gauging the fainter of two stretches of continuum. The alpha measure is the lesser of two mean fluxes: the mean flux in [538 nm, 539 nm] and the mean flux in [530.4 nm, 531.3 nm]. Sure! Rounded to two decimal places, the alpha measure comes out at 5.09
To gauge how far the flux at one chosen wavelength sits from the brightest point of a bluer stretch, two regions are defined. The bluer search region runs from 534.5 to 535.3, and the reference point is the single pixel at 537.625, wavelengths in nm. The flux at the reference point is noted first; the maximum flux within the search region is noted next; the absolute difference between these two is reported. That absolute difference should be 0.48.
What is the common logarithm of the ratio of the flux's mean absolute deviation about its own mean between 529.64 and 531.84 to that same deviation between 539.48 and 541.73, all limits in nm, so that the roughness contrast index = 0.148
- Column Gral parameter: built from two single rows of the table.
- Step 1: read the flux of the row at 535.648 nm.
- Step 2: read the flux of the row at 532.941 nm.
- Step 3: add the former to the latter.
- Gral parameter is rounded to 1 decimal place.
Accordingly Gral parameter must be 9.3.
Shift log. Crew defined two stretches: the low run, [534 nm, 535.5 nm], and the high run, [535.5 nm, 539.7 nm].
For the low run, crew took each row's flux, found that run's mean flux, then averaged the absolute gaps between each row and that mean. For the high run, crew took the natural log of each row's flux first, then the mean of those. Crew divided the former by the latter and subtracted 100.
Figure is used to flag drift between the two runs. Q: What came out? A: -99.8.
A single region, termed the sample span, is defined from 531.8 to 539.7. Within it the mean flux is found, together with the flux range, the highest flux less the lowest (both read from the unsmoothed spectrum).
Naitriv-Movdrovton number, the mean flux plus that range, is 6.52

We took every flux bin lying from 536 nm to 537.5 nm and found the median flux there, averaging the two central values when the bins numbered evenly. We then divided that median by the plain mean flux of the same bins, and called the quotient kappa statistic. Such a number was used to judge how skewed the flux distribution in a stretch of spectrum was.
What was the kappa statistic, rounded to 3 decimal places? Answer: 1.012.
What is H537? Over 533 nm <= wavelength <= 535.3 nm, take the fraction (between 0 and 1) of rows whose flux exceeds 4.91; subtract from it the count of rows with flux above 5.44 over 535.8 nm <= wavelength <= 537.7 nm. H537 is -0.3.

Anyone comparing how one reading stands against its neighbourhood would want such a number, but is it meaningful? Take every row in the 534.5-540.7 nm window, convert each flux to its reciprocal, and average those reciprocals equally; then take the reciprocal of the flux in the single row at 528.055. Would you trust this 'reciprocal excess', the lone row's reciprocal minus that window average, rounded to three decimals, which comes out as -0.012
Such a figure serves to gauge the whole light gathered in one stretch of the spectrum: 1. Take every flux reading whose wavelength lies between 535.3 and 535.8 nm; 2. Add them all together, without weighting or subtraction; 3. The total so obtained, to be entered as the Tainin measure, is 10.7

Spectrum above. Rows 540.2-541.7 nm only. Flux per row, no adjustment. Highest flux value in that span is 5.56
